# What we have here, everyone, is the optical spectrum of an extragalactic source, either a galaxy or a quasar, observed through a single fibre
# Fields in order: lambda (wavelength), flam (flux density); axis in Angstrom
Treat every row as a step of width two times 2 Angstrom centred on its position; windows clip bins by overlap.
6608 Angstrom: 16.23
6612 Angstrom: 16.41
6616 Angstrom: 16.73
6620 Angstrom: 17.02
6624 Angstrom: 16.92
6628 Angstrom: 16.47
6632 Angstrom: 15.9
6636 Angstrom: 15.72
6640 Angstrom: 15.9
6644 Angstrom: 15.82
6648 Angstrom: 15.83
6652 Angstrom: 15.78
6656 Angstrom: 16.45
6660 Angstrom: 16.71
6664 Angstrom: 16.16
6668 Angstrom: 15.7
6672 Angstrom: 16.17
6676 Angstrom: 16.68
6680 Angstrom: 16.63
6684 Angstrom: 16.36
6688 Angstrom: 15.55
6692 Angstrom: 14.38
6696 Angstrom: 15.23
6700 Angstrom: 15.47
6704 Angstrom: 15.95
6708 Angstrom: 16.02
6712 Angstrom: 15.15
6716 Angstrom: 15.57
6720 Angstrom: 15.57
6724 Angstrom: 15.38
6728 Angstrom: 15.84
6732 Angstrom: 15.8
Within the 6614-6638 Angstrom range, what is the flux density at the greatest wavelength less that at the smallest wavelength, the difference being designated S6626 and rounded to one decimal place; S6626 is -1.0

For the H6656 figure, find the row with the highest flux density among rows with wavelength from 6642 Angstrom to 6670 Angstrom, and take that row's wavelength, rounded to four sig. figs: 6660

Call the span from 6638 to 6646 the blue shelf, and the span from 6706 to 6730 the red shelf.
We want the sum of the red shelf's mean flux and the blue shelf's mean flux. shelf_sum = 31.4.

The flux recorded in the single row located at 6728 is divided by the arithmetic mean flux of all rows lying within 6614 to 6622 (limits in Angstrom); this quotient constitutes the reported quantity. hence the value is 0.94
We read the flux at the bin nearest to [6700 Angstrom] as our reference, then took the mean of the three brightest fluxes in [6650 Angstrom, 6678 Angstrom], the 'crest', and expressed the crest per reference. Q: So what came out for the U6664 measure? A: 1.074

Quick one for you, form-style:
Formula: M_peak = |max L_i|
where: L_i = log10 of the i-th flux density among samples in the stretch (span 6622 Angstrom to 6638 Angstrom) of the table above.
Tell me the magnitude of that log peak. 1.23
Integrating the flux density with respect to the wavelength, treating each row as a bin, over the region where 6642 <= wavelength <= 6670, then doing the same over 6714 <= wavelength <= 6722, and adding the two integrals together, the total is 574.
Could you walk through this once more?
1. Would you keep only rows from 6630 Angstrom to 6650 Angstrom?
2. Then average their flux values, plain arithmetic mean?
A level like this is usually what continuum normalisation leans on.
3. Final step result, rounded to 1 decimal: 15.8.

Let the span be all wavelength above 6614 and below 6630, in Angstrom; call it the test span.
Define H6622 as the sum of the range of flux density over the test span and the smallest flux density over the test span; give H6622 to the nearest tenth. 17.0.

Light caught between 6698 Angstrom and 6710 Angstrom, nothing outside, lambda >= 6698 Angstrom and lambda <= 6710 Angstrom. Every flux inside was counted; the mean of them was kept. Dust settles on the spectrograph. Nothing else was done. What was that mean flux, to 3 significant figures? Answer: 15.8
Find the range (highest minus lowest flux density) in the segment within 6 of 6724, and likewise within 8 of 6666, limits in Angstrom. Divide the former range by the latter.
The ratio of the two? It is 0.5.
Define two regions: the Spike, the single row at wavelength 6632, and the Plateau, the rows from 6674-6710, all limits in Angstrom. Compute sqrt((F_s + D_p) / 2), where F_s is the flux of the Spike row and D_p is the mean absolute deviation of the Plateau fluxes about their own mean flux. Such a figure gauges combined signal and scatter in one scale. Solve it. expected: 2.87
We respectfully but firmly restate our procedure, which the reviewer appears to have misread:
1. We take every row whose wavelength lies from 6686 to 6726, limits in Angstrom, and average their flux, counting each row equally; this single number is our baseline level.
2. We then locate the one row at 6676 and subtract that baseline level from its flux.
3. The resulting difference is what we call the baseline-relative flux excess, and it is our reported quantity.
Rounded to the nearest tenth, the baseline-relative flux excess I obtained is 1.3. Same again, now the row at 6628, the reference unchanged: 1.0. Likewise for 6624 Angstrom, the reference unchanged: 1.5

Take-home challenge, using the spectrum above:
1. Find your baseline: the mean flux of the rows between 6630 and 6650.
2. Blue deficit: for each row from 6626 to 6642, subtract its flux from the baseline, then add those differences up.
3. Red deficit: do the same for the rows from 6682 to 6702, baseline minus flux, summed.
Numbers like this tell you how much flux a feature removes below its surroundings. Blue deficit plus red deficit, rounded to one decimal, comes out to 1.5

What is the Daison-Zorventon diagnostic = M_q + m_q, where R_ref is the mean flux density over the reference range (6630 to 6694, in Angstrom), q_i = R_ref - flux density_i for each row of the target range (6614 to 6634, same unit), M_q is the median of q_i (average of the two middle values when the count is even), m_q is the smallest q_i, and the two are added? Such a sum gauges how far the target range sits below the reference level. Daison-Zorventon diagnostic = -1.8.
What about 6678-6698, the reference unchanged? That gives -0.2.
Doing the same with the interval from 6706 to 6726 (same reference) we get 0.4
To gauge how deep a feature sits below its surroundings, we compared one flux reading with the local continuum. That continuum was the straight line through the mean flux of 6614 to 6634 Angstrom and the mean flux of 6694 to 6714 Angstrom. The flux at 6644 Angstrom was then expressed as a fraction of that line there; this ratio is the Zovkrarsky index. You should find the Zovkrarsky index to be 0.97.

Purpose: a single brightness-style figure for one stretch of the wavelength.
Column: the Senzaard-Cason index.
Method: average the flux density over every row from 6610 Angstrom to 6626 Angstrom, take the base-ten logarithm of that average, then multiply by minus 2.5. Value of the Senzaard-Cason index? -3.06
